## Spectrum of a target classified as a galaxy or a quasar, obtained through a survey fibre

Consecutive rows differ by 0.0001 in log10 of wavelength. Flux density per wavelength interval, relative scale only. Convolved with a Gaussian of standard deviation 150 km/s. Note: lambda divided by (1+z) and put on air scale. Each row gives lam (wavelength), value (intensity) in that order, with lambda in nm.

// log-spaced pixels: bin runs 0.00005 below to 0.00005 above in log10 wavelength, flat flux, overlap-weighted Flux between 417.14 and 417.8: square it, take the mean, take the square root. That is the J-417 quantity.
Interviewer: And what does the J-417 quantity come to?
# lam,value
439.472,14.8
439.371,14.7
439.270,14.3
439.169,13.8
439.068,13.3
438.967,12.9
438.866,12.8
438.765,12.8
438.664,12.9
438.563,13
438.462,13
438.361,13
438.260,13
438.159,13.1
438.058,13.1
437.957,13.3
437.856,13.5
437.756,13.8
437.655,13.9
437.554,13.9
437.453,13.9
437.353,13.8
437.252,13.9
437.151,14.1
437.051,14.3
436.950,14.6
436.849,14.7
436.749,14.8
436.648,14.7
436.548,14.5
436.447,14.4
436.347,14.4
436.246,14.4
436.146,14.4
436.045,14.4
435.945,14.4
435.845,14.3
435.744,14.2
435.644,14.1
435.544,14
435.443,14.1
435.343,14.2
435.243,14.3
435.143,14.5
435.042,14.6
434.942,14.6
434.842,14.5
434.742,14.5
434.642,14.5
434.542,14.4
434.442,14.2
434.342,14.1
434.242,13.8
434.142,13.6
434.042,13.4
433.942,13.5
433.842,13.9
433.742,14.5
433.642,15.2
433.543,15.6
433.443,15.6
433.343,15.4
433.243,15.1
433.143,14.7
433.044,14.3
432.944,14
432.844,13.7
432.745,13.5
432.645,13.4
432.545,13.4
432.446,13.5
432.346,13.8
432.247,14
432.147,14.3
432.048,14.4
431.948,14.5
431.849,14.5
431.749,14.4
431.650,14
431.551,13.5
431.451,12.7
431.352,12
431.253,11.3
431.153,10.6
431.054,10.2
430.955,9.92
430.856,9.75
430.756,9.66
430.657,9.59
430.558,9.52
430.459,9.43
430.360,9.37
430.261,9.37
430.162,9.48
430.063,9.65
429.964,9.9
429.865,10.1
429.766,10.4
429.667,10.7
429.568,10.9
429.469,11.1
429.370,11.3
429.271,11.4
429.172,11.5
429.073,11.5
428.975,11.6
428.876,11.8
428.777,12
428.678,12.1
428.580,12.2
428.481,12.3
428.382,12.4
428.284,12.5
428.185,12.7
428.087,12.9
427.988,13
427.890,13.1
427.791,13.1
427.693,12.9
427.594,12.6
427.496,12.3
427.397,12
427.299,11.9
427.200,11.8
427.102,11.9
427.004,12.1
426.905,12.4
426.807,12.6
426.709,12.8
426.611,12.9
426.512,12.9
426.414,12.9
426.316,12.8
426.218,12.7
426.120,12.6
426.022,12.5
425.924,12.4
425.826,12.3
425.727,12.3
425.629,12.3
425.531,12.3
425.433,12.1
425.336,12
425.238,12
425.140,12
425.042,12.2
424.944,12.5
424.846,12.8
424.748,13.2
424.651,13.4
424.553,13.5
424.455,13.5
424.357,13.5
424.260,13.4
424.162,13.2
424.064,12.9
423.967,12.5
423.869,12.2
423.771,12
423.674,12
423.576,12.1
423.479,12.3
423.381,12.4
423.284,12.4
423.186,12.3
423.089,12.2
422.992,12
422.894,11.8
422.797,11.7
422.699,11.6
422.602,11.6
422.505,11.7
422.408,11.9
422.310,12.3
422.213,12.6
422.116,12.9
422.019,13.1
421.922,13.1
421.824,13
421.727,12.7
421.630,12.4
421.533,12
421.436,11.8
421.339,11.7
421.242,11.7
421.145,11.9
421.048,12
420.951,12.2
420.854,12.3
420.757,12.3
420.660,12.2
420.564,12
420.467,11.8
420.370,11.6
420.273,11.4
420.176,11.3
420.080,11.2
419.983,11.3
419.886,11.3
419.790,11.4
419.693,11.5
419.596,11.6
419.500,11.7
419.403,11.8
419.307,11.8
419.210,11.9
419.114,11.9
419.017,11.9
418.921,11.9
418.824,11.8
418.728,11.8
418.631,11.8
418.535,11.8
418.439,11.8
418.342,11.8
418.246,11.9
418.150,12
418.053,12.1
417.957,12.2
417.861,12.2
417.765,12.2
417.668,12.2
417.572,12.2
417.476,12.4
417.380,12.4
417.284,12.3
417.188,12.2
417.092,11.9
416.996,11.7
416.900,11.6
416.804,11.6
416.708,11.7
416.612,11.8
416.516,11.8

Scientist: 12.3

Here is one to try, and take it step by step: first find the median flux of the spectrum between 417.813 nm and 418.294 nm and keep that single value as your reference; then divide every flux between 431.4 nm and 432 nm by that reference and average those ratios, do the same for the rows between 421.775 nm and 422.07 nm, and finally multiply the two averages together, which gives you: 1.2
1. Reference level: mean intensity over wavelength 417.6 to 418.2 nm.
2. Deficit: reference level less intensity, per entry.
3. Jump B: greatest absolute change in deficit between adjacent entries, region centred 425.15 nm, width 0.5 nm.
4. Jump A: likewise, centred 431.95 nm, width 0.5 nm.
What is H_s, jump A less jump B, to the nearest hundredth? -0.20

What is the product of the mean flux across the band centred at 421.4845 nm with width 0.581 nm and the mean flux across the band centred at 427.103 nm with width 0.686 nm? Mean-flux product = 146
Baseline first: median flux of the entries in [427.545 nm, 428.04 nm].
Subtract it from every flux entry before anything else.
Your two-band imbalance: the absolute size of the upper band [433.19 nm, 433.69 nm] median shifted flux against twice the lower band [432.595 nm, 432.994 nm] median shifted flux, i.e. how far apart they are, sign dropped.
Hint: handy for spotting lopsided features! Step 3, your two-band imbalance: 1.2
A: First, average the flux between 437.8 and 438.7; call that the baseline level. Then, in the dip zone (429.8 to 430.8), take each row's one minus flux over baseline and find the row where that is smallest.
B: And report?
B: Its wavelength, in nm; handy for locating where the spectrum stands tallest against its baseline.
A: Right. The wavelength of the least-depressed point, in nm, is 429.865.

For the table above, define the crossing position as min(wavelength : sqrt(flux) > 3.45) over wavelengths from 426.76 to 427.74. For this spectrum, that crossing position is 426.807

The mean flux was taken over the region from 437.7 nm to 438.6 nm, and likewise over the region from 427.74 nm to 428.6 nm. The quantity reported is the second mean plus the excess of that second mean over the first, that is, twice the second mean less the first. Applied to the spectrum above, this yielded 12.2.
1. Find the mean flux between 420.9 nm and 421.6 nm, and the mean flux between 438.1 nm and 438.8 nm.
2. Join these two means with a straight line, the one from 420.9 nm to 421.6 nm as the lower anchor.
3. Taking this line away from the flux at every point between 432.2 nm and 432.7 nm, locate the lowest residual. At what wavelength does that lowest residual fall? 432.645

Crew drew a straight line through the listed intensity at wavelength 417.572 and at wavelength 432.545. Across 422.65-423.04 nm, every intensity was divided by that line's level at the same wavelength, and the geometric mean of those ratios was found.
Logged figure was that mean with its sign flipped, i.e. -0.93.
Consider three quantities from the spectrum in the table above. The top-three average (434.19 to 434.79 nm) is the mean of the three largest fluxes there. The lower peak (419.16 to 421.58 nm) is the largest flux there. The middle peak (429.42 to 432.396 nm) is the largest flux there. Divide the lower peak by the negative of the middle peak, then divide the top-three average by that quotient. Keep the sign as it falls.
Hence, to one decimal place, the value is -17.1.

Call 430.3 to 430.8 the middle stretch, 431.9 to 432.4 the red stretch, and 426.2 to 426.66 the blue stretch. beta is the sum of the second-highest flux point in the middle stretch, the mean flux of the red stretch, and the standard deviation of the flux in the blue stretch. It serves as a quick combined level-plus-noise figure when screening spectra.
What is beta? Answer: 23.9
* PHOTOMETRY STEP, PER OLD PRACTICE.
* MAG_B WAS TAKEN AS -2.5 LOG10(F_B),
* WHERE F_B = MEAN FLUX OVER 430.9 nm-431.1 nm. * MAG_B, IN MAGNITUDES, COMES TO -2.51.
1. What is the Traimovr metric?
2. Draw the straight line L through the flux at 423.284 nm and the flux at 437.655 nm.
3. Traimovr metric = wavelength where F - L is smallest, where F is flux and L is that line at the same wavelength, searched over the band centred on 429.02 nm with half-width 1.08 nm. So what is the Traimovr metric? 430.063 nm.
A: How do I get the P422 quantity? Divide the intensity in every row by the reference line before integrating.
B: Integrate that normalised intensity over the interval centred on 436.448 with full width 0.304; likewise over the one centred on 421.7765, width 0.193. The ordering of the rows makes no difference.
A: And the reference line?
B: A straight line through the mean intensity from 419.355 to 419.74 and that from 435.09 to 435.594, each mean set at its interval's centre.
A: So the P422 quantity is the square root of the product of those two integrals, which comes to 0.25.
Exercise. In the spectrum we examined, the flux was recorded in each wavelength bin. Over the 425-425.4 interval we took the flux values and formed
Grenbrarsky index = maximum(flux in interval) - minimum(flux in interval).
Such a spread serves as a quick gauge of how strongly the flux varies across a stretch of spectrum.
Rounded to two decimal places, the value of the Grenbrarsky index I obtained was 0.20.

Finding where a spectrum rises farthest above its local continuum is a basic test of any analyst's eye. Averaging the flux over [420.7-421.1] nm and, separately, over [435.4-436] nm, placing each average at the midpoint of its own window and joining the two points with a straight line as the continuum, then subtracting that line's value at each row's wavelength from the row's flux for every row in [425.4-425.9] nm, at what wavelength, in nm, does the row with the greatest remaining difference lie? 425.531 nm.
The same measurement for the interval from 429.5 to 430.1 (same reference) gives 429.568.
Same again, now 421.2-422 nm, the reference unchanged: 421.922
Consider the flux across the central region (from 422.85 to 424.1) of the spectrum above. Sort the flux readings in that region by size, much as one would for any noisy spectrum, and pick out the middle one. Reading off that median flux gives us 12.20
